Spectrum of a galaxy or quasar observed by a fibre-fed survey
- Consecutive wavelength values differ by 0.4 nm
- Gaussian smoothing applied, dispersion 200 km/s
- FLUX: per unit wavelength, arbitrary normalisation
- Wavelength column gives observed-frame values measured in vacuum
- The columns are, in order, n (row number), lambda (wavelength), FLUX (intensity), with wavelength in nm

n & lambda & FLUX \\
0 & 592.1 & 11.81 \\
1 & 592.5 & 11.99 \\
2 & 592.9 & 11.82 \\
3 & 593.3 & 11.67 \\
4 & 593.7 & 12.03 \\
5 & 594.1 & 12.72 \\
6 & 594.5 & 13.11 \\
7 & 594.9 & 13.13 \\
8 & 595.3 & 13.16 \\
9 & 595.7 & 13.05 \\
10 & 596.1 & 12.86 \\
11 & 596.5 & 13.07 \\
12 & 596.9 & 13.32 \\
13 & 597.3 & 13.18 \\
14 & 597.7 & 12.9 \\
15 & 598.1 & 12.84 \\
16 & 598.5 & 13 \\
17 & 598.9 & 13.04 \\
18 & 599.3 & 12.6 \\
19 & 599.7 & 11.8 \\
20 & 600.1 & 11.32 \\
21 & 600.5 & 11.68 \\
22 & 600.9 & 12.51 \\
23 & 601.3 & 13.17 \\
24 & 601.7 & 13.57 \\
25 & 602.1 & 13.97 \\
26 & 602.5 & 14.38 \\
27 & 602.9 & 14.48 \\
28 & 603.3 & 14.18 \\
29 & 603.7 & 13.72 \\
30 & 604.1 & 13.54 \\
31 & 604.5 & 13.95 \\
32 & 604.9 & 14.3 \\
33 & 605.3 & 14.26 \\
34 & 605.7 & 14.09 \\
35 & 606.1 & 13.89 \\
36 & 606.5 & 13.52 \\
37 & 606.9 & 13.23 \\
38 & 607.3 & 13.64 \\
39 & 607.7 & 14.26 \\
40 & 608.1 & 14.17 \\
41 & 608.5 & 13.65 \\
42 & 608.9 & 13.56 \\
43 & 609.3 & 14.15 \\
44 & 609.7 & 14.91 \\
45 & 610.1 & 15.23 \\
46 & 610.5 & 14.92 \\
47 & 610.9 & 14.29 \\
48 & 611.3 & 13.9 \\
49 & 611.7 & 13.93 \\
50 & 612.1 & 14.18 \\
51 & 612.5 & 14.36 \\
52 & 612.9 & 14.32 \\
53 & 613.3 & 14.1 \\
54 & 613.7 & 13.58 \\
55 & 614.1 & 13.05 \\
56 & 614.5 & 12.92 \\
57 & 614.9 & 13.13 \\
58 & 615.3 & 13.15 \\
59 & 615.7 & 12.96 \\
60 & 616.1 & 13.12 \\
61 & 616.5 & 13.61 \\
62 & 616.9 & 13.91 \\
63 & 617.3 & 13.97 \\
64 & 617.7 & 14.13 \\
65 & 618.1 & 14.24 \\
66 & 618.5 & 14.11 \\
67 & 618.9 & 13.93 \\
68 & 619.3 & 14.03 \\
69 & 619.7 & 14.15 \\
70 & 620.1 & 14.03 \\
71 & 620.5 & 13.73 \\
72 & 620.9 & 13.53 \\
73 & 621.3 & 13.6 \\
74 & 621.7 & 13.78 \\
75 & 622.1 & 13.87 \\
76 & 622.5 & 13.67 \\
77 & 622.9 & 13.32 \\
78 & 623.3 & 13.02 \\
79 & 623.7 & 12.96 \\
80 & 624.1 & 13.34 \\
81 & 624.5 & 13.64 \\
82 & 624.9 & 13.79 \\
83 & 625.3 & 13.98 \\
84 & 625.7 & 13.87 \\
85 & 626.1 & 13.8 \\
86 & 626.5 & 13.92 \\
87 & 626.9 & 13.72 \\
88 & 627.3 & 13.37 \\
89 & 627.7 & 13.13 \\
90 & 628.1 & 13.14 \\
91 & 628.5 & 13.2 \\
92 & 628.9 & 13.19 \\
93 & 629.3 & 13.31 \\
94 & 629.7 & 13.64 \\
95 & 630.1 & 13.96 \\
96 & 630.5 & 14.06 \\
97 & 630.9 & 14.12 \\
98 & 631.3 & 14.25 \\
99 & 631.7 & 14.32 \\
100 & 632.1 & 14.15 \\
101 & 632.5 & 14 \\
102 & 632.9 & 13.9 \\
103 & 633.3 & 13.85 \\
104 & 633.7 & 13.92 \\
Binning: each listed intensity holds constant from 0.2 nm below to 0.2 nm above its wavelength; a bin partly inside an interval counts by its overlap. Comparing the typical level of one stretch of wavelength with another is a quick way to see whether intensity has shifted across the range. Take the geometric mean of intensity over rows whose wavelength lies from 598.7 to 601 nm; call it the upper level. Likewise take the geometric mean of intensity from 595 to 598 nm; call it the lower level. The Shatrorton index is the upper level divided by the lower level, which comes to 0.93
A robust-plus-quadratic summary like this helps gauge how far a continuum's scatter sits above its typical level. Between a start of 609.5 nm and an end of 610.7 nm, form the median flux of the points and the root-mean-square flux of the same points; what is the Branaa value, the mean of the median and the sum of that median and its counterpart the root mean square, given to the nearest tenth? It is 22.4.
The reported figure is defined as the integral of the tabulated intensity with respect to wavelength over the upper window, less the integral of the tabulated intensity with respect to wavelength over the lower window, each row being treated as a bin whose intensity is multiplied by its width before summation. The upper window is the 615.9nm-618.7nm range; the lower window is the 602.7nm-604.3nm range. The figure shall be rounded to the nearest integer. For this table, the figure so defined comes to 16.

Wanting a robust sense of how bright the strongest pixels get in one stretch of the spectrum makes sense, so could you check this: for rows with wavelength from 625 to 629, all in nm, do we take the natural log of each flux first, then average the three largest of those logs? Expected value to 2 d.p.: 2.63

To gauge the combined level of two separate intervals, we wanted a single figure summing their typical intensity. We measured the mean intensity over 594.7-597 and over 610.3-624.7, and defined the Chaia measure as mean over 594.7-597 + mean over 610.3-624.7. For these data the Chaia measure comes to 26.8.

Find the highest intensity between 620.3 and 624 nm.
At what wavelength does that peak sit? 622.1 nm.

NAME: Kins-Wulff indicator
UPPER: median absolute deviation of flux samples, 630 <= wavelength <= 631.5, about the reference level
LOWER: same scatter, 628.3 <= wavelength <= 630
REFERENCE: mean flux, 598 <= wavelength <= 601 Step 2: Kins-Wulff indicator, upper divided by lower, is 1.9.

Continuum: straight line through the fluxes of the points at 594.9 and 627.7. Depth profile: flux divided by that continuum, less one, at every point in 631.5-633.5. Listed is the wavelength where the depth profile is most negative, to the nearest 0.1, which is 633.3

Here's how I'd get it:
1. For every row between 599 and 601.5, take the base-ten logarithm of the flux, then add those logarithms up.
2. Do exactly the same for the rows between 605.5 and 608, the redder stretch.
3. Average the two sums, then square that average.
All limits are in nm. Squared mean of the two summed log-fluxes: 44.5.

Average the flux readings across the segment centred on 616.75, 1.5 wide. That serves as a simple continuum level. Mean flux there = 13.7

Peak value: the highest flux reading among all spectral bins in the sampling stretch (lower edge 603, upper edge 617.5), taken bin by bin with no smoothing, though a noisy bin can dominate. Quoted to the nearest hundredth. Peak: 15.23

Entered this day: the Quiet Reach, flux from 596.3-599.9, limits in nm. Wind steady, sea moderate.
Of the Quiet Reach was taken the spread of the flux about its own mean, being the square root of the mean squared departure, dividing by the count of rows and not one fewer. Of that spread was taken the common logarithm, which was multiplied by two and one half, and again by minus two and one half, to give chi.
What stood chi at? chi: 2.3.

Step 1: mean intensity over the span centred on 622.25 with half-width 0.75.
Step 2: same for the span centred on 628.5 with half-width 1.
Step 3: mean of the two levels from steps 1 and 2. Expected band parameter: 13.4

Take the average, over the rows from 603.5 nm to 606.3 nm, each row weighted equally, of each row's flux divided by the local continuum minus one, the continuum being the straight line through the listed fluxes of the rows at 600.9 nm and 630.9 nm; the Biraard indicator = 0.097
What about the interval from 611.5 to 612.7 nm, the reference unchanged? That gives 0.080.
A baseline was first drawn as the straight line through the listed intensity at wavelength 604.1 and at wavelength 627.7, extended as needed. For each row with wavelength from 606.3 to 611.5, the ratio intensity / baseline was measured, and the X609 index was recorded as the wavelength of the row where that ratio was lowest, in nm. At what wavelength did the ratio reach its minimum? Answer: 606.9 nm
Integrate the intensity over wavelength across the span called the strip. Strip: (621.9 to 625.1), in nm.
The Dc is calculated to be 43.0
